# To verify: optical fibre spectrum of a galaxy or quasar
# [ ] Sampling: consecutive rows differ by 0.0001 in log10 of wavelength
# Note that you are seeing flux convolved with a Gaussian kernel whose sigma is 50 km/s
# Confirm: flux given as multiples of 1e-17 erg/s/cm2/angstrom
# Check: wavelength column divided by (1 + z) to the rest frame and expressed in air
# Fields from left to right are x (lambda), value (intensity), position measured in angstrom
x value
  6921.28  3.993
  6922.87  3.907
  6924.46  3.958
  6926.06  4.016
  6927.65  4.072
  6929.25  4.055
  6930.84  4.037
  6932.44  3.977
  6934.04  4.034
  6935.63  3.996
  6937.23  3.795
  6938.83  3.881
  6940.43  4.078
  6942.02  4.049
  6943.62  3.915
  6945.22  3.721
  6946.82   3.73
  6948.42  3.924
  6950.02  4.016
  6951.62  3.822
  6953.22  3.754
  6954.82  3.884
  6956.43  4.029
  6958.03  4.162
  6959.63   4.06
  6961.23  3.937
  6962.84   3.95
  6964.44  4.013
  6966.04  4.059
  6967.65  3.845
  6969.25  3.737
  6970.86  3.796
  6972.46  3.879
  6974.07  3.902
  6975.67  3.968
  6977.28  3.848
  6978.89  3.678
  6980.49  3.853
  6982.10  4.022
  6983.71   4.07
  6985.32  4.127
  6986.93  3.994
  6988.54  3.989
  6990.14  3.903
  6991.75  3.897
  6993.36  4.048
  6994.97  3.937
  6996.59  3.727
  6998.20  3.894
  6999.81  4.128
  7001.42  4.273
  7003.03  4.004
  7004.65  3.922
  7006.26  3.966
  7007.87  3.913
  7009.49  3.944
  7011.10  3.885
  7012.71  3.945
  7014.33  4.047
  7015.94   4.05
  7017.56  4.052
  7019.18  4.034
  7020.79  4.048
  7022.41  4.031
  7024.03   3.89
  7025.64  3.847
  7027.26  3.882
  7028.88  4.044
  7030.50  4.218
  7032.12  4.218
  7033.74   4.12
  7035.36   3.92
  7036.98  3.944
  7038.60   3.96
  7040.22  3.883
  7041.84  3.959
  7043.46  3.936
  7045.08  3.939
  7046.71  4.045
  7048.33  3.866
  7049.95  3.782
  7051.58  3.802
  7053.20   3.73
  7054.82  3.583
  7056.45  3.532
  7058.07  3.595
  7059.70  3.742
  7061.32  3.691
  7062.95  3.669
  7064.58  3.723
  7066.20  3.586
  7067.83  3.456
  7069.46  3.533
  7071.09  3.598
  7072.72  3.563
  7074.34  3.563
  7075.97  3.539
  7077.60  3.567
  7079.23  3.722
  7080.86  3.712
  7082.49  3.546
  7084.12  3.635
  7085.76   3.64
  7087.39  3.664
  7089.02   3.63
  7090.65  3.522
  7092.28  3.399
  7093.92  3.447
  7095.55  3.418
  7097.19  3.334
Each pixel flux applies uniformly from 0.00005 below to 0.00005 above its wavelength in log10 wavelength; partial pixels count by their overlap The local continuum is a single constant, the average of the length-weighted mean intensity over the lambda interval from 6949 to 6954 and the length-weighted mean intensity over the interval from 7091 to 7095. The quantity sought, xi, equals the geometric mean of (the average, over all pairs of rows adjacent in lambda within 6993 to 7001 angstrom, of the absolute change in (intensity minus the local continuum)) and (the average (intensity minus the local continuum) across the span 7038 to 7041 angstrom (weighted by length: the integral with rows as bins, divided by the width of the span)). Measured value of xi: 0.22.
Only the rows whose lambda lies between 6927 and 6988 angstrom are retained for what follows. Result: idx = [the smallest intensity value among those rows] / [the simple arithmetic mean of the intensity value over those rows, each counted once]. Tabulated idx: 0.934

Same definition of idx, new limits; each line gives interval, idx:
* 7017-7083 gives 0.908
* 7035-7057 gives 0.918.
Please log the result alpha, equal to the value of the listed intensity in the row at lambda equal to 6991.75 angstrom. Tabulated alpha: 3.897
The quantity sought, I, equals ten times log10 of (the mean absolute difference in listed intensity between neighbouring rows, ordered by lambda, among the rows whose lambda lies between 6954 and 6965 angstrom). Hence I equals -10.2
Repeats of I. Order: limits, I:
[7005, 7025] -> -13.4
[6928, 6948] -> -10.3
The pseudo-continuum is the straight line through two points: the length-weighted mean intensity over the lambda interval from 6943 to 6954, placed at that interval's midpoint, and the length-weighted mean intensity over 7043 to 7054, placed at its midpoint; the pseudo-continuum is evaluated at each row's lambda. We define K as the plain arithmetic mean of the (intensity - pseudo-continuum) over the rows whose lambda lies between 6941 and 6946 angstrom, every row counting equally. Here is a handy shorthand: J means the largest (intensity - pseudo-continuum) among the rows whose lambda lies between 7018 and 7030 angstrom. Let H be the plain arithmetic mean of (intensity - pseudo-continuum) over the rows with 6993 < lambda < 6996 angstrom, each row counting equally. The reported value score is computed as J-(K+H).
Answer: 0.0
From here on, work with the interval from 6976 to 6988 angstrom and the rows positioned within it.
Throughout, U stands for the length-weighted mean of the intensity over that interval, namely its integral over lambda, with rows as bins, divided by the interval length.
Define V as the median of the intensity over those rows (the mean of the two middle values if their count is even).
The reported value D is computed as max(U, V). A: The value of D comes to 3.99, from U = 3.94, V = 3.99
